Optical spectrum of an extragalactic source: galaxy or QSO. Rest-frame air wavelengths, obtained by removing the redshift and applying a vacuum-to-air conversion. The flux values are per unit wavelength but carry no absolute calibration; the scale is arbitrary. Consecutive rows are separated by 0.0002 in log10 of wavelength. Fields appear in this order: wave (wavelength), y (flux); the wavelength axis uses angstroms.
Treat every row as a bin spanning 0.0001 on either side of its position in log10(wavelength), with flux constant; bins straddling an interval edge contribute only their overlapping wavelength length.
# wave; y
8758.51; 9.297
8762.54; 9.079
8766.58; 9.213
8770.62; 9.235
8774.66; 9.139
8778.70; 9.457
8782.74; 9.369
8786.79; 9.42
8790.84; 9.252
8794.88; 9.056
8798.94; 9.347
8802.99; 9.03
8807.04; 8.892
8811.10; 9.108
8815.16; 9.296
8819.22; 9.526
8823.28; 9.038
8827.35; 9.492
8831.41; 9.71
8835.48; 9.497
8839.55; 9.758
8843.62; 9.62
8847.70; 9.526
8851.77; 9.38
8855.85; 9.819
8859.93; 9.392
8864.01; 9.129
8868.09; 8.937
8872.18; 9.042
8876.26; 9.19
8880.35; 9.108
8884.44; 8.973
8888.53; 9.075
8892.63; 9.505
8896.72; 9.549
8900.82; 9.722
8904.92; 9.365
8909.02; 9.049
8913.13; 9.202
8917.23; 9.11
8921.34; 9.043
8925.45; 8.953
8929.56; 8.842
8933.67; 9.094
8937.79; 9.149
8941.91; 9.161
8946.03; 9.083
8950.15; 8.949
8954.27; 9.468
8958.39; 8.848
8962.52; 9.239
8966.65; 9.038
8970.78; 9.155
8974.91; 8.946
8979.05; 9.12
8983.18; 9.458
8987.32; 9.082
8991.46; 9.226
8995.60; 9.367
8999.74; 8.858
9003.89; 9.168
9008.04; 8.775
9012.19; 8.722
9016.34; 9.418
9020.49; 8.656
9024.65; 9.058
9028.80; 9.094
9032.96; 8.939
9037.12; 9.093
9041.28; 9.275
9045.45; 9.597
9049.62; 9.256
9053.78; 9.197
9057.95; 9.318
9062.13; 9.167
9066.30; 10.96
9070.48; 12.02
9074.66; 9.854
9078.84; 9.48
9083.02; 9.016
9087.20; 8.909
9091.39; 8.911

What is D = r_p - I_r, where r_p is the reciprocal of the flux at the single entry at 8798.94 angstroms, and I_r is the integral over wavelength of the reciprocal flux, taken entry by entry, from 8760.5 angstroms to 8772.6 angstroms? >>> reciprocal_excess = -1.2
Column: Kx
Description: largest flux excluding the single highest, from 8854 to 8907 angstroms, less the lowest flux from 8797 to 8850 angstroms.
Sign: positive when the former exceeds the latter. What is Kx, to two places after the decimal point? 0.83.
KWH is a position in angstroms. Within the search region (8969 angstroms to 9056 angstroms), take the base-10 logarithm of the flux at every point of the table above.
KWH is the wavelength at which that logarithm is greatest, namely 9045.45 angstroms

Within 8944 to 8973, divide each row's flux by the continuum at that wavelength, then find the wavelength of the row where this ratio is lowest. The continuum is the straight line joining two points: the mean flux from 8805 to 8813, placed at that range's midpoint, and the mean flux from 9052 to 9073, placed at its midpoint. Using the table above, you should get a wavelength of 8958.39 angstroms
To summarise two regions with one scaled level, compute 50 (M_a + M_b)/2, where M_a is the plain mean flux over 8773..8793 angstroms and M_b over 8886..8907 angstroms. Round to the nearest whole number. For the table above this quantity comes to 469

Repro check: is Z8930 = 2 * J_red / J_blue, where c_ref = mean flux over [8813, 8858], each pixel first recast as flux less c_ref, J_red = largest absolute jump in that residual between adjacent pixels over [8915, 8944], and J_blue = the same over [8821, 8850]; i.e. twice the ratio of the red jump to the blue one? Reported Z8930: 1.1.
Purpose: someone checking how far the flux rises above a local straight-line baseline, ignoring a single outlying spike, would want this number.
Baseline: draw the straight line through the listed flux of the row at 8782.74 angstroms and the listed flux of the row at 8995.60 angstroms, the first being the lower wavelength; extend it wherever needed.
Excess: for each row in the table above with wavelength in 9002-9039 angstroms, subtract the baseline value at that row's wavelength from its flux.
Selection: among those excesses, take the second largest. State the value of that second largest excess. -0.20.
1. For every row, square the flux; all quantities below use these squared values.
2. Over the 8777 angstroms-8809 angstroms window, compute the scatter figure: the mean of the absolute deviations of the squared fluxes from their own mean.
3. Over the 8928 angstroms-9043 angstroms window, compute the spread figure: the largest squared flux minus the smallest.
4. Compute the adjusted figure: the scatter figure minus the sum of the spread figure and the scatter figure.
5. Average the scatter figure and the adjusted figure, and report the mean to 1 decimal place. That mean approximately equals -5.7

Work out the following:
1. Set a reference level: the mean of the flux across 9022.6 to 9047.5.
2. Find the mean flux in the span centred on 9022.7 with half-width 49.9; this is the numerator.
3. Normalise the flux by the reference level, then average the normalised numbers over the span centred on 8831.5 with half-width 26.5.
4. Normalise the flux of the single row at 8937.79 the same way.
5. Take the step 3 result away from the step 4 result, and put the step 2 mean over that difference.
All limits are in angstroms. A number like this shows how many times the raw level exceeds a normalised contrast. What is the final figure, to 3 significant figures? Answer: -299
